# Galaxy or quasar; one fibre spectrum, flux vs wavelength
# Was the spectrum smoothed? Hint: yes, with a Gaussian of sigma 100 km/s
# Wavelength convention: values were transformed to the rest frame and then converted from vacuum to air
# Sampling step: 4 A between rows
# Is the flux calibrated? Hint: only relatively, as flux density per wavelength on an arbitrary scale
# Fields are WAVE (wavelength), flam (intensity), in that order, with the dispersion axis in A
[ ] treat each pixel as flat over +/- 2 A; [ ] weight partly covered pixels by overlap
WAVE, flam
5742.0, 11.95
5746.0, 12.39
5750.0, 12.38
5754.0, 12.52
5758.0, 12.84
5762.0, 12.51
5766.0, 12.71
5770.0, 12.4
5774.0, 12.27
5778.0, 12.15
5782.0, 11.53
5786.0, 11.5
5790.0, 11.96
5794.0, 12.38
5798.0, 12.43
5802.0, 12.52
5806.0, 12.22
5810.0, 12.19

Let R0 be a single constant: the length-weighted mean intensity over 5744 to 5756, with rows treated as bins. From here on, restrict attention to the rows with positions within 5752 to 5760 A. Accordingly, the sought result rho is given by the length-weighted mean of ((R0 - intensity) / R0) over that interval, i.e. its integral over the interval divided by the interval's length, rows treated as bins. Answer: -0.020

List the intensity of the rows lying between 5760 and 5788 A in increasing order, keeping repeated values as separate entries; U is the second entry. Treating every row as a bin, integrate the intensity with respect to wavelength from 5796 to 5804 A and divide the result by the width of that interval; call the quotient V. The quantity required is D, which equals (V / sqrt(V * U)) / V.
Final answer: 0.0834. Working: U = 11.53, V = 12.5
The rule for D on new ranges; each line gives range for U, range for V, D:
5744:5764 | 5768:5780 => 0.0811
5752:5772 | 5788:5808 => 0.0806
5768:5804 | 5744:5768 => 0.0831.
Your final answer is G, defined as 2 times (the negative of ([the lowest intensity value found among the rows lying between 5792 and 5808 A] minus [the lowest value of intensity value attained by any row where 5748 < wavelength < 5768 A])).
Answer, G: 0.3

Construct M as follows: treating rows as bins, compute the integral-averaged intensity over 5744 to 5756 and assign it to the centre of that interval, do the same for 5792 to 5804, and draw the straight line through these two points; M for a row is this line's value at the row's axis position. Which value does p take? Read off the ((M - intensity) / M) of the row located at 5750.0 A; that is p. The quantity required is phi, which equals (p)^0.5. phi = 0.06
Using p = 0.004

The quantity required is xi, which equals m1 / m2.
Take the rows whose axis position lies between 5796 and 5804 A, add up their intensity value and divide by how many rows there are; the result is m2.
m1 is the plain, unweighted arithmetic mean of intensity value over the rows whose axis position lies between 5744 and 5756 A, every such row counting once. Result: 1.00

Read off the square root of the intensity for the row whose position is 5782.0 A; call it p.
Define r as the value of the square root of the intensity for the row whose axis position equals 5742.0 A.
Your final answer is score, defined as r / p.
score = 1.018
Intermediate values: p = 3.40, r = 3.46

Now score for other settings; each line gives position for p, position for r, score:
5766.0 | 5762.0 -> 0.992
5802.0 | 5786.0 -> 0.958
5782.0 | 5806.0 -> 1.029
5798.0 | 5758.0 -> 1.016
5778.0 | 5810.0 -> 1.002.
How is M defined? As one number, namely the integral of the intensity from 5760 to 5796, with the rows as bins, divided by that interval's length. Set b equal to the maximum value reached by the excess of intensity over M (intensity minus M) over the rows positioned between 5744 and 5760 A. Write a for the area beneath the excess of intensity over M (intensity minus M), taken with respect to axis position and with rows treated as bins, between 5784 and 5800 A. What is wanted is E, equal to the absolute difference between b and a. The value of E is 2.1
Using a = -1.4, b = 0.68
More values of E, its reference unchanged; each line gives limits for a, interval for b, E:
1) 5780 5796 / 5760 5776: 5.6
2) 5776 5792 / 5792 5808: 6.3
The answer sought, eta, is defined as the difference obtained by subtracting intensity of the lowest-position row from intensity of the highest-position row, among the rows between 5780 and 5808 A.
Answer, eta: 0.69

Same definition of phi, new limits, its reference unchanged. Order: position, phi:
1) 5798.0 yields 0.03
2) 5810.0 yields 0.14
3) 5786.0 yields 0.27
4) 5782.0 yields 0.27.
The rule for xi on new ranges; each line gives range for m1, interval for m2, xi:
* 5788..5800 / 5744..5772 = 0.98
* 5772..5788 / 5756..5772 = 0.94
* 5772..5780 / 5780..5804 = 1.01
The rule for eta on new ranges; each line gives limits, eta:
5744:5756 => 0.13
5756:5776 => -0.57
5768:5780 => -0.25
